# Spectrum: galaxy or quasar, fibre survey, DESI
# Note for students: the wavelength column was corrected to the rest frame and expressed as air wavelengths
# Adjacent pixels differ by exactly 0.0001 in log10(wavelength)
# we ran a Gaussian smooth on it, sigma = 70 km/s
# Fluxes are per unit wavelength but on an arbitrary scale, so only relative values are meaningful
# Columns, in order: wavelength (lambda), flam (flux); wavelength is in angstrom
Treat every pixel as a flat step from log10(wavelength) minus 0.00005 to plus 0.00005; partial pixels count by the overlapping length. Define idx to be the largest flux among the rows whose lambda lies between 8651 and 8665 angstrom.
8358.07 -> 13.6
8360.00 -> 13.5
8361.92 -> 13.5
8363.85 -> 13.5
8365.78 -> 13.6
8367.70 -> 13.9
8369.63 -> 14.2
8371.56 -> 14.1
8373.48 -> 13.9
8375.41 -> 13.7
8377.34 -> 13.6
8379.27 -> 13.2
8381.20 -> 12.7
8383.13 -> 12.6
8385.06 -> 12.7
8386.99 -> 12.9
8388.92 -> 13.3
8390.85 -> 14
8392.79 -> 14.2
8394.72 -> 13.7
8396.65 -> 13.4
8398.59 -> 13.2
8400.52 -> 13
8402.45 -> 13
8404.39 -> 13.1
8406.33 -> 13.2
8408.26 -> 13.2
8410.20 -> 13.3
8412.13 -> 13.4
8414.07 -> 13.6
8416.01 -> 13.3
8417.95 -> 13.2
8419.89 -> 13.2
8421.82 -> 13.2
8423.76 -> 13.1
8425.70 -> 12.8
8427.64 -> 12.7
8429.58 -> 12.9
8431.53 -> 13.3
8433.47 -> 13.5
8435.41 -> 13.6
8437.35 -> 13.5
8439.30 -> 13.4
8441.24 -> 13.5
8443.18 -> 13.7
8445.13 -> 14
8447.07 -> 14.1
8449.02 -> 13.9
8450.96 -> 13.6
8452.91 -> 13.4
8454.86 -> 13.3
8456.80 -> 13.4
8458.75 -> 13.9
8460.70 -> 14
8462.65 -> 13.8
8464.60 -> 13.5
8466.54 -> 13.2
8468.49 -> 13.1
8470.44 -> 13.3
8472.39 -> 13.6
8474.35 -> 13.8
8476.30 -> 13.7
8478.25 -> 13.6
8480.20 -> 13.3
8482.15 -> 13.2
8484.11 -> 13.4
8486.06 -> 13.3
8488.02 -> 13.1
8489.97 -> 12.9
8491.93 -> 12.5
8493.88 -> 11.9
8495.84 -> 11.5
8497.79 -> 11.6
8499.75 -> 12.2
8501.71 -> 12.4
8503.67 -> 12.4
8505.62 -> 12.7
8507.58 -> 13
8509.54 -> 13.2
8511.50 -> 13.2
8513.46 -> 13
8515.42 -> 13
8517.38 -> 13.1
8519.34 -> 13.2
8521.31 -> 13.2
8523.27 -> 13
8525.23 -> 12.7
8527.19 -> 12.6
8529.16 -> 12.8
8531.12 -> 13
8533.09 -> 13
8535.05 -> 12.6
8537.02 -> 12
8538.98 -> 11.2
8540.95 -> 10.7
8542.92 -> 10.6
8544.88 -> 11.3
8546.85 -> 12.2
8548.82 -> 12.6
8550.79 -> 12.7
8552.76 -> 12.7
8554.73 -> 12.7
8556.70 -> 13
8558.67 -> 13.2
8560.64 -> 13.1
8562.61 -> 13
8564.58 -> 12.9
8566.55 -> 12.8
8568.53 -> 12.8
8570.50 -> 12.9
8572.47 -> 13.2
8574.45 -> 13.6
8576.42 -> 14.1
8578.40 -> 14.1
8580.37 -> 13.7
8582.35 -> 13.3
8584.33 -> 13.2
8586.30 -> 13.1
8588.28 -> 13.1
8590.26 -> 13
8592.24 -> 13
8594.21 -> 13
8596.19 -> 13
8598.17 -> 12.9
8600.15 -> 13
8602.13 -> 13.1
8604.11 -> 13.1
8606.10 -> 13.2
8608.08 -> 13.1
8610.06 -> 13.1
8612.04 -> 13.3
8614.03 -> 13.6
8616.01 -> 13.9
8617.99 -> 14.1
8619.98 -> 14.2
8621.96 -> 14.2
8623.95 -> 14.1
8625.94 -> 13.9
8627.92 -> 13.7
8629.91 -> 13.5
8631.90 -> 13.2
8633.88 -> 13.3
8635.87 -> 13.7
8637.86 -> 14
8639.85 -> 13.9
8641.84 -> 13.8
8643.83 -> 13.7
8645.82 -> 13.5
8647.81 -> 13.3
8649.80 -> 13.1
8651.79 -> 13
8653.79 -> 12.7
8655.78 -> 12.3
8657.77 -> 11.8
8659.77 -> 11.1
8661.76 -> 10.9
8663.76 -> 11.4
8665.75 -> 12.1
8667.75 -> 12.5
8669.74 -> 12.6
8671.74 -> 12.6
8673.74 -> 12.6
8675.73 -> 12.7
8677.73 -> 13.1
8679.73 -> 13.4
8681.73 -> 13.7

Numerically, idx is 13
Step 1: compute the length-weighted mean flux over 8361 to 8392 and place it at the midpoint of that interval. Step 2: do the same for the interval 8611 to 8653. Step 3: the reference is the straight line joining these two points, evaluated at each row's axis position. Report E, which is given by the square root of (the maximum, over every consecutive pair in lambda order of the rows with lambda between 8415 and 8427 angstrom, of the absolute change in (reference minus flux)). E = 0.55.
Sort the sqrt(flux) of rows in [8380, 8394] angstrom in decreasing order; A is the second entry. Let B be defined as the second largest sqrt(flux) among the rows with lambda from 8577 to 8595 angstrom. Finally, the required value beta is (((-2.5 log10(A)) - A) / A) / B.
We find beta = -0.3736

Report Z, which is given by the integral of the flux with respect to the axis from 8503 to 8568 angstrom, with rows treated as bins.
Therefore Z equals 820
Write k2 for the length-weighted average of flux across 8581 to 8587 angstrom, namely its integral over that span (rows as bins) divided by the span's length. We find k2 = 13.2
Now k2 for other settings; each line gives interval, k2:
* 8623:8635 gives 13.6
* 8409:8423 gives 13.3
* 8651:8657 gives 12.6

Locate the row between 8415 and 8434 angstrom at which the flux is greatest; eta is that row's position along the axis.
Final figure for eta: 8433.47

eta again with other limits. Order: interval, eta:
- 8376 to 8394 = 8392.79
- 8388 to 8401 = 8392.79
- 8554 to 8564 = 8558.67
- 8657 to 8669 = 8667.75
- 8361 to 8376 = 8369.63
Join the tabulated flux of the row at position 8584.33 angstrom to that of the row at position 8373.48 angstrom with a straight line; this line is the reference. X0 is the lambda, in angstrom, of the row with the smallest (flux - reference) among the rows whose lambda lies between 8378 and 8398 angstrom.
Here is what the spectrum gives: 8383.13 angstrom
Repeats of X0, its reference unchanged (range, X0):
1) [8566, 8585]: 8566.55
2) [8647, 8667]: 8661.76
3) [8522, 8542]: 8540.95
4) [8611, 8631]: 8612.04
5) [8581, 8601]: 8598.17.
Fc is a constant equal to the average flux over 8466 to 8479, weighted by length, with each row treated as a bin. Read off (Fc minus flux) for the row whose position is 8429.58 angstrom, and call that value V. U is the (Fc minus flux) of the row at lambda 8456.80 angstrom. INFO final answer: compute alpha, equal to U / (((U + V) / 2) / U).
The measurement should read 0.0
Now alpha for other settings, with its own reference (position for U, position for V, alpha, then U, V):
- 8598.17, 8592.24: 0.6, 0.6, 0.5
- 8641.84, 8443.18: -0.4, -0.3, -0.2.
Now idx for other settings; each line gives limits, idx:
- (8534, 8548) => 12.6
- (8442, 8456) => 14.1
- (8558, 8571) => 13.2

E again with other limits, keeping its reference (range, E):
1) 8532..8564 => 0.95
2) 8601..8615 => 0.55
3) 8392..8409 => 0.71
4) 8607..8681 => 0.84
